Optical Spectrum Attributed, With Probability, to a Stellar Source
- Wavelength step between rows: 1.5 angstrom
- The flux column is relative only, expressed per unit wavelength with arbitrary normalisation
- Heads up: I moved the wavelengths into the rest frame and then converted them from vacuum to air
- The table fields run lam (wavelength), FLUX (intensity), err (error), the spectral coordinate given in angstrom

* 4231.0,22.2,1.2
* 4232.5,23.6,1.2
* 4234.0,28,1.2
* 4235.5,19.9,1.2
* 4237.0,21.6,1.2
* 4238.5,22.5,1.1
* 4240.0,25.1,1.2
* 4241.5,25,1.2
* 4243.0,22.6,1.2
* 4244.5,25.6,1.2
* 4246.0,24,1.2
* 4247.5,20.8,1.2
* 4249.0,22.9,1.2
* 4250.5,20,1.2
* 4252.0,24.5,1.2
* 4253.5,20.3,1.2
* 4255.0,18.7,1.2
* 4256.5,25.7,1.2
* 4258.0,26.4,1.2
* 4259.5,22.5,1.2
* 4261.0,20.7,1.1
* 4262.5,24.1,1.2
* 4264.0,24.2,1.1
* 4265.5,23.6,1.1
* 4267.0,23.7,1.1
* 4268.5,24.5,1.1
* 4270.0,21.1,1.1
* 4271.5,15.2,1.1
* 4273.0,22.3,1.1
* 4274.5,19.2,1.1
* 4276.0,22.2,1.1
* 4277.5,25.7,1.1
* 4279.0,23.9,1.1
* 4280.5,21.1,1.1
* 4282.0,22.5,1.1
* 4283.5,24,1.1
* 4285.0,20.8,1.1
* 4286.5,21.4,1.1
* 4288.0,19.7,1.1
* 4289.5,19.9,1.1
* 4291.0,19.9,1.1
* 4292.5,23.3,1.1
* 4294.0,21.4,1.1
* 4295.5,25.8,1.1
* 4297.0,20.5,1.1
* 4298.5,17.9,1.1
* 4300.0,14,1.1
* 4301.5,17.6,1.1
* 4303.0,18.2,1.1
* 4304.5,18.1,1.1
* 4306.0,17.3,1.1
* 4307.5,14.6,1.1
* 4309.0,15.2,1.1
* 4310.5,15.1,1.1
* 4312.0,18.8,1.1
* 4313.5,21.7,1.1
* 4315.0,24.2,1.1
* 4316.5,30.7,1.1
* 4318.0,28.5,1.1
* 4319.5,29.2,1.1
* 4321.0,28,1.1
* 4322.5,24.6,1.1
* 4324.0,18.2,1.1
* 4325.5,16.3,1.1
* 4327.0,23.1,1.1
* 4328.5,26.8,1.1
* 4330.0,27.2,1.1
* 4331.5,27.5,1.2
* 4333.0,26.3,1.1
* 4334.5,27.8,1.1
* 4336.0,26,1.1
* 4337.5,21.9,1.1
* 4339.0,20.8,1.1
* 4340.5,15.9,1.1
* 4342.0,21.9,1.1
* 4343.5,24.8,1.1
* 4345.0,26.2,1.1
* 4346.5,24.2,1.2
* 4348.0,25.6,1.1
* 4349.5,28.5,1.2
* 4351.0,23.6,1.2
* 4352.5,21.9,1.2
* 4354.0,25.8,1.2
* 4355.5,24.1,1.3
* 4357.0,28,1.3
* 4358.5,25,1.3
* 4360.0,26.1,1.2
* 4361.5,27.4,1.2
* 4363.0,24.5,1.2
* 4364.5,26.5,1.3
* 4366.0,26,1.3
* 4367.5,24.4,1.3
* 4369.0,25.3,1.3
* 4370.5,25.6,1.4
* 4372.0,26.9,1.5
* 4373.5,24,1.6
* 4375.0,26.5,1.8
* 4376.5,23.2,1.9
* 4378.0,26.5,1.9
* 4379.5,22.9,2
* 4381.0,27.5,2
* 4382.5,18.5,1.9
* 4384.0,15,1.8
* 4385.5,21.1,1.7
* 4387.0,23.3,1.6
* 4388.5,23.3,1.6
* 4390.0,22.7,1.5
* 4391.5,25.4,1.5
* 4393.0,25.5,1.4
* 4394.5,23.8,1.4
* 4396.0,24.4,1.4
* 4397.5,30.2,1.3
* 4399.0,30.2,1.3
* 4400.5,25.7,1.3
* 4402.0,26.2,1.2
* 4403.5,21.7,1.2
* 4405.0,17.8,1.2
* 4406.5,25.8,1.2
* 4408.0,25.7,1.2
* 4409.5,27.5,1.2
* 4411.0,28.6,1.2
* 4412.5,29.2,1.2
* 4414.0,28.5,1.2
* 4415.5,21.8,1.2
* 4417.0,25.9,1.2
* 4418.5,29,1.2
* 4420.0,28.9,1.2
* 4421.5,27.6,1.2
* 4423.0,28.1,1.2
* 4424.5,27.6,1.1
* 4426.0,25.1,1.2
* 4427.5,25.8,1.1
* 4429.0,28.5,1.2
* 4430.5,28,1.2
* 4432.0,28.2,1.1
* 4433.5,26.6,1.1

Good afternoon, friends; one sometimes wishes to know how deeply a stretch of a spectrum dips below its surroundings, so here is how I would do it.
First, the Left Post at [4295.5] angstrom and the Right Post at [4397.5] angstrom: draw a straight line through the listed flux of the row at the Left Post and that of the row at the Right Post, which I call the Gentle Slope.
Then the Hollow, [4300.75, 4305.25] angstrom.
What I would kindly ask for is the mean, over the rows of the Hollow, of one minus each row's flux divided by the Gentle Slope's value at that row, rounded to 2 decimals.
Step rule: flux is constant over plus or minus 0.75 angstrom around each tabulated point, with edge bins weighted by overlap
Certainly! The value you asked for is 0.31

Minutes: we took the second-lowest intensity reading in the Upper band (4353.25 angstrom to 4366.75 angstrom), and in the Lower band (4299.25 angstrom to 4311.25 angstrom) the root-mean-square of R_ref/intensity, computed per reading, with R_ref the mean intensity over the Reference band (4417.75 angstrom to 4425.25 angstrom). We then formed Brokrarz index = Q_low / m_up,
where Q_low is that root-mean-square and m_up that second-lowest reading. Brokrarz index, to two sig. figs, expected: 0.072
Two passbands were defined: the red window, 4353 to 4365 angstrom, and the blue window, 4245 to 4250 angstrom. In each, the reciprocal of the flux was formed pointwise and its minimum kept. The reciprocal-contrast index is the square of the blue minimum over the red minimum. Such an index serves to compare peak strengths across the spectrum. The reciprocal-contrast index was 1.36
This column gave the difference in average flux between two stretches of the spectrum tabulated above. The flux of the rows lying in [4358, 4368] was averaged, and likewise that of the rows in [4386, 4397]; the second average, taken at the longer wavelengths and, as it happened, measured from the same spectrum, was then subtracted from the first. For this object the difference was 1.6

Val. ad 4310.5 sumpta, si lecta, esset 15.1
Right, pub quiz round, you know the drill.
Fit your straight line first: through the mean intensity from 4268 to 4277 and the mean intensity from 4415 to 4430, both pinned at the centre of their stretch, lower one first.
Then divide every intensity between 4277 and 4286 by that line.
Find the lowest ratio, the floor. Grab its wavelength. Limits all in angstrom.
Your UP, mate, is 4285.0 angstrom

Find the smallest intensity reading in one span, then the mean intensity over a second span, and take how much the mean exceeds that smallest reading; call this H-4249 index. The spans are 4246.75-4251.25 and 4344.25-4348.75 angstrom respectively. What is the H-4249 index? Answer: 5.3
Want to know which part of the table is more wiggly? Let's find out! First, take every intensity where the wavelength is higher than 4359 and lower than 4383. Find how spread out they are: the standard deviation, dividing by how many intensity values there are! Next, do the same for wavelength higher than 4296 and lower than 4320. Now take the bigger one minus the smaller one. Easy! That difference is 3.0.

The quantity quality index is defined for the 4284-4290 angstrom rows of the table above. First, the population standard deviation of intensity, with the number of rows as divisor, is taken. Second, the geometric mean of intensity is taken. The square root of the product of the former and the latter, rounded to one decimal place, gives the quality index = 3.7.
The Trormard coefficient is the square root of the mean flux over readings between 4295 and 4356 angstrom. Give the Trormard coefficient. 4.75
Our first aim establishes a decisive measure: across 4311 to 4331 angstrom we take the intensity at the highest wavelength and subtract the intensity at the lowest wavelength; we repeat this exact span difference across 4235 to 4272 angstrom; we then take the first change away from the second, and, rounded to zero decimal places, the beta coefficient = -13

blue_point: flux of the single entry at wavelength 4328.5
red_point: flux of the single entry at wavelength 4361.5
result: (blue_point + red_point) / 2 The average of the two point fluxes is 27.1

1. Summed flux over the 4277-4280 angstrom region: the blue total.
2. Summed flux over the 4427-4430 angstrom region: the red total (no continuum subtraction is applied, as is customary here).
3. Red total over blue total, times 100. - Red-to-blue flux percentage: 109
